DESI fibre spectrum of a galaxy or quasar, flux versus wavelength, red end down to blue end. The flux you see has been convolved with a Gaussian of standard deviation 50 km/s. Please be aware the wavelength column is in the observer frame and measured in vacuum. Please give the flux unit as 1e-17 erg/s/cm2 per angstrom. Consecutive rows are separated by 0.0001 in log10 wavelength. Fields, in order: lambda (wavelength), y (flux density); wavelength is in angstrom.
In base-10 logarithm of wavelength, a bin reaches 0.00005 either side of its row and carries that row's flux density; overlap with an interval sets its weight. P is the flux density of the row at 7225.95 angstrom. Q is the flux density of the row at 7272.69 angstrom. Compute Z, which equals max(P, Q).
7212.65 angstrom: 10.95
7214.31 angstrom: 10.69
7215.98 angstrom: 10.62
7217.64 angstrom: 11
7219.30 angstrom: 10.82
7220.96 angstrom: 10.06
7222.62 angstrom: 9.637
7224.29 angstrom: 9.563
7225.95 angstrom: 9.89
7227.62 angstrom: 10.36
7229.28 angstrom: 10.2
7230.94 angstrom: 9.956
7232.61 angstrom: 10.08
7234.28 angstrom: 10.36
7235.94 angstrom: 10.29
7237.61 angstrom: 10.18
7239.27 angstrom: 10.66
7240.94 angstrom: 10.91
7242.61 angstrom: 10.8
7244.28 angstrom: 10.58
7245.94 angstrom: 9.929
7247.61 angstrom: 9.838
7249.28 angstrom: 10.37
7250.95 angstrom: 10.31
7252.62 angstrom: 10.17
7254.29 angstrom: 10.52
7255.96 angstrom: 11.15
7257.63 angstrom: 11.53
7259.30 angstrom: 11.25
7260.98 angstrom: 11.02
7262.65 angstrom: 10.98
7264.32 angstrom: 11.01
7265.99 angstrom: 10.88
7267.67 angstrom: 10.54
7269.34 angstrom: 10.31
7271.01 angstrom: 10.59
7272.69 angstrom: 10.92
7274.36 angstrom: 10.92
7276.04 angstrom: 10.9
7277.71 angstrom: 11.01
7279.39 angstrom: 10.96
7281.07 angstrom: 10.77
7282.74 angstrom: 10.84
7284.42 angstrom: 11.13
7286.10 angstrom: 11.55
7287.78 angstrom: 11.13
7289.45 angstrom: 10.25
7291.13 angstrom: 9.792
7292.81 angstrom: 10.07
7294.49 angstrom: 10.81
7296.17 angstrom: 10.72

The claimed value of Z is 10.9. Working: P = 9.89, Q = 10.92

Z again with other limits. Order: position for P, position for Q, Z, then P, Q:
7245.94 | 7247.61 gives 9.9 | 9.929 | 9.838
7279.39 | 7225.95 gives 11.0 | 10.96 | 9.89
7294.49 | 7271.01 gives 10.8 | 10.81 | 10.59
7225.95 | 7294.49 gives 10.8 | 9.89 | 10.81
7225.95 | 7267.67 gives 10.5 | 9.89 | 10.54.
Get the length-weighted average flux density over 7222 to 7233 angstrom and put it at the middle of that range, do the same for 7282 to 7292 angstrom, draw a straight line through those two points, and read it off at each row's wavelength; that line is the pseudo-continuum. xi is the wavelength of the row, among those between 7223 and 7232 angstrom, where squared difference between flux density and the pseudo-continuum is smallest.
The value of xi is 7225.95 angstrom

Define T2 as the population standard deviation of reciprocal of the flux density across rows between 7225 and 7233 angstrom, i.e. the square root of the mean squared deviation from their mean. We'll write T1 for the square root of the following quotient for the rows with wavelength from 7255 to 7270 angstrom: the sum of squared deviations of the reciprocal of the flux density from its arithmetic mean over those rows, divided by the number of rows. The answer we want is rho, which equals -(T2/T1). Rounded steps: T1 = 0.0029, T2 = 0.0016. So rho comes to -0.6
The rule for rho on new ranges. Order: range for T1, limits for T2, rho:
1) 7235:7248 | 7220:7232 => -0.8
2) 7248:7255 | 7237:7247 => -2.7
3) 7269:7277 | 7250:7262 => -1.9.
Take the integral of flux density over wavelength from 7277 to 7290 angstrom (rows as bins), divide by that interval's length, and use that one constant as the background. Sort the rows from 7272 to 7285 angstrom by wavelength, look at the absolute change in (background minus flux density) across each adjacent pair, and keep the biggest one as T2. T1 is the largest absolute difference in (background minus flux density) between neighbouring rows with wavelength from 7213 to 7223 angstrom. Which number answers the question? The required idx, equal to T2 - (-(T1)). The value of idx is 1.05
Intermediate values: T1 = 0.76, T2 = 0.3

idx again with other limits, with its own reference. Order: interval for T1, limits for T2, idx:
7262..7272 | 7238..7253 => 0.99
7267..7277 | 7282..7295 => 1.21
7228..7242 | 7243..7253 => 1.13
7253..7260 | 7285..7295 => 1.51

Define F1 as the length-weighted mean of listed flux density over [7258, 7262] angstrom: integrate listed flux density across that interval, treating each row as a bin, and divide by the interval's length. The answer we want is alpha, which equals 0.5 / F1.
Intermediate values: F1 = 11.2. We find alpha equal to 0.0448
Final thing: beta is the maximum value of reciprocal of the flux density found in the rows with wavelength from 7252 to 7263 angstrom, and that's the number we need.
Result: 0.098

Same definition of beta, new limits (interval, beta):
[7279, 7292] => 0.102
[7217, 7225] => 0.105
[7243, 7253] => 0.102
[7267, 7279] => 0.097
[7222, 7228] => 0.105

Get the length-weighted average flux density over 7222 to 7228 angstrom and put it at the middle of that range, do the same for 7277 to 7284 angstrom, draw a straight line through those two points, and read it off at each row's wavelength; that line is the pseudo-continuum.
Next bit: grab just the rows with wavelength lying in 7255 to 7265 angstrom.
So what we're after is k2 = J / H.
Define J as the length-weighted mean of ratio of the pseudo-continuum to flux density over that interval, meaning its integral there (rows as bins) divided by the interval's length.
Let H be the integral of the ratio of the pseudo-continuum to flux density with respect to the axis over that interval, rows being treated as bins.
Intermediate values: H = 9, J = 0.94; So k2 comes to 0.10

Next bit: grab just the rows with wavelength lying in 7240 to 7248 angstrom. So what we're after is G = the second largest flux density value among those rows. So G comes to 10.8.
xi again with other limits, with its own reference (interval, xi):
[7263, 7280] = 7267.67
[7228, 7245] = 7230.94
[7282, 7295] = 7294.49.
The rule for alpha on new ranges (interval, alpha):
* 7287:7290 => 0.0465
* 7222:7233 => 0.0502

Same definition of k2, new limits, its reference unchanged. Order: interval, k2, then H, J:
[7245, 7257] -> 0.08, 12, 1.00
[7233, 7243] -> 0.10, 10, 0.96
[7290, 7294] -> 0.25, 4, 1.11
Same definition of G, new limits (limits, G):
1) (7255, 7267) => 11.25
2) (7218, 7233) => 10.36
